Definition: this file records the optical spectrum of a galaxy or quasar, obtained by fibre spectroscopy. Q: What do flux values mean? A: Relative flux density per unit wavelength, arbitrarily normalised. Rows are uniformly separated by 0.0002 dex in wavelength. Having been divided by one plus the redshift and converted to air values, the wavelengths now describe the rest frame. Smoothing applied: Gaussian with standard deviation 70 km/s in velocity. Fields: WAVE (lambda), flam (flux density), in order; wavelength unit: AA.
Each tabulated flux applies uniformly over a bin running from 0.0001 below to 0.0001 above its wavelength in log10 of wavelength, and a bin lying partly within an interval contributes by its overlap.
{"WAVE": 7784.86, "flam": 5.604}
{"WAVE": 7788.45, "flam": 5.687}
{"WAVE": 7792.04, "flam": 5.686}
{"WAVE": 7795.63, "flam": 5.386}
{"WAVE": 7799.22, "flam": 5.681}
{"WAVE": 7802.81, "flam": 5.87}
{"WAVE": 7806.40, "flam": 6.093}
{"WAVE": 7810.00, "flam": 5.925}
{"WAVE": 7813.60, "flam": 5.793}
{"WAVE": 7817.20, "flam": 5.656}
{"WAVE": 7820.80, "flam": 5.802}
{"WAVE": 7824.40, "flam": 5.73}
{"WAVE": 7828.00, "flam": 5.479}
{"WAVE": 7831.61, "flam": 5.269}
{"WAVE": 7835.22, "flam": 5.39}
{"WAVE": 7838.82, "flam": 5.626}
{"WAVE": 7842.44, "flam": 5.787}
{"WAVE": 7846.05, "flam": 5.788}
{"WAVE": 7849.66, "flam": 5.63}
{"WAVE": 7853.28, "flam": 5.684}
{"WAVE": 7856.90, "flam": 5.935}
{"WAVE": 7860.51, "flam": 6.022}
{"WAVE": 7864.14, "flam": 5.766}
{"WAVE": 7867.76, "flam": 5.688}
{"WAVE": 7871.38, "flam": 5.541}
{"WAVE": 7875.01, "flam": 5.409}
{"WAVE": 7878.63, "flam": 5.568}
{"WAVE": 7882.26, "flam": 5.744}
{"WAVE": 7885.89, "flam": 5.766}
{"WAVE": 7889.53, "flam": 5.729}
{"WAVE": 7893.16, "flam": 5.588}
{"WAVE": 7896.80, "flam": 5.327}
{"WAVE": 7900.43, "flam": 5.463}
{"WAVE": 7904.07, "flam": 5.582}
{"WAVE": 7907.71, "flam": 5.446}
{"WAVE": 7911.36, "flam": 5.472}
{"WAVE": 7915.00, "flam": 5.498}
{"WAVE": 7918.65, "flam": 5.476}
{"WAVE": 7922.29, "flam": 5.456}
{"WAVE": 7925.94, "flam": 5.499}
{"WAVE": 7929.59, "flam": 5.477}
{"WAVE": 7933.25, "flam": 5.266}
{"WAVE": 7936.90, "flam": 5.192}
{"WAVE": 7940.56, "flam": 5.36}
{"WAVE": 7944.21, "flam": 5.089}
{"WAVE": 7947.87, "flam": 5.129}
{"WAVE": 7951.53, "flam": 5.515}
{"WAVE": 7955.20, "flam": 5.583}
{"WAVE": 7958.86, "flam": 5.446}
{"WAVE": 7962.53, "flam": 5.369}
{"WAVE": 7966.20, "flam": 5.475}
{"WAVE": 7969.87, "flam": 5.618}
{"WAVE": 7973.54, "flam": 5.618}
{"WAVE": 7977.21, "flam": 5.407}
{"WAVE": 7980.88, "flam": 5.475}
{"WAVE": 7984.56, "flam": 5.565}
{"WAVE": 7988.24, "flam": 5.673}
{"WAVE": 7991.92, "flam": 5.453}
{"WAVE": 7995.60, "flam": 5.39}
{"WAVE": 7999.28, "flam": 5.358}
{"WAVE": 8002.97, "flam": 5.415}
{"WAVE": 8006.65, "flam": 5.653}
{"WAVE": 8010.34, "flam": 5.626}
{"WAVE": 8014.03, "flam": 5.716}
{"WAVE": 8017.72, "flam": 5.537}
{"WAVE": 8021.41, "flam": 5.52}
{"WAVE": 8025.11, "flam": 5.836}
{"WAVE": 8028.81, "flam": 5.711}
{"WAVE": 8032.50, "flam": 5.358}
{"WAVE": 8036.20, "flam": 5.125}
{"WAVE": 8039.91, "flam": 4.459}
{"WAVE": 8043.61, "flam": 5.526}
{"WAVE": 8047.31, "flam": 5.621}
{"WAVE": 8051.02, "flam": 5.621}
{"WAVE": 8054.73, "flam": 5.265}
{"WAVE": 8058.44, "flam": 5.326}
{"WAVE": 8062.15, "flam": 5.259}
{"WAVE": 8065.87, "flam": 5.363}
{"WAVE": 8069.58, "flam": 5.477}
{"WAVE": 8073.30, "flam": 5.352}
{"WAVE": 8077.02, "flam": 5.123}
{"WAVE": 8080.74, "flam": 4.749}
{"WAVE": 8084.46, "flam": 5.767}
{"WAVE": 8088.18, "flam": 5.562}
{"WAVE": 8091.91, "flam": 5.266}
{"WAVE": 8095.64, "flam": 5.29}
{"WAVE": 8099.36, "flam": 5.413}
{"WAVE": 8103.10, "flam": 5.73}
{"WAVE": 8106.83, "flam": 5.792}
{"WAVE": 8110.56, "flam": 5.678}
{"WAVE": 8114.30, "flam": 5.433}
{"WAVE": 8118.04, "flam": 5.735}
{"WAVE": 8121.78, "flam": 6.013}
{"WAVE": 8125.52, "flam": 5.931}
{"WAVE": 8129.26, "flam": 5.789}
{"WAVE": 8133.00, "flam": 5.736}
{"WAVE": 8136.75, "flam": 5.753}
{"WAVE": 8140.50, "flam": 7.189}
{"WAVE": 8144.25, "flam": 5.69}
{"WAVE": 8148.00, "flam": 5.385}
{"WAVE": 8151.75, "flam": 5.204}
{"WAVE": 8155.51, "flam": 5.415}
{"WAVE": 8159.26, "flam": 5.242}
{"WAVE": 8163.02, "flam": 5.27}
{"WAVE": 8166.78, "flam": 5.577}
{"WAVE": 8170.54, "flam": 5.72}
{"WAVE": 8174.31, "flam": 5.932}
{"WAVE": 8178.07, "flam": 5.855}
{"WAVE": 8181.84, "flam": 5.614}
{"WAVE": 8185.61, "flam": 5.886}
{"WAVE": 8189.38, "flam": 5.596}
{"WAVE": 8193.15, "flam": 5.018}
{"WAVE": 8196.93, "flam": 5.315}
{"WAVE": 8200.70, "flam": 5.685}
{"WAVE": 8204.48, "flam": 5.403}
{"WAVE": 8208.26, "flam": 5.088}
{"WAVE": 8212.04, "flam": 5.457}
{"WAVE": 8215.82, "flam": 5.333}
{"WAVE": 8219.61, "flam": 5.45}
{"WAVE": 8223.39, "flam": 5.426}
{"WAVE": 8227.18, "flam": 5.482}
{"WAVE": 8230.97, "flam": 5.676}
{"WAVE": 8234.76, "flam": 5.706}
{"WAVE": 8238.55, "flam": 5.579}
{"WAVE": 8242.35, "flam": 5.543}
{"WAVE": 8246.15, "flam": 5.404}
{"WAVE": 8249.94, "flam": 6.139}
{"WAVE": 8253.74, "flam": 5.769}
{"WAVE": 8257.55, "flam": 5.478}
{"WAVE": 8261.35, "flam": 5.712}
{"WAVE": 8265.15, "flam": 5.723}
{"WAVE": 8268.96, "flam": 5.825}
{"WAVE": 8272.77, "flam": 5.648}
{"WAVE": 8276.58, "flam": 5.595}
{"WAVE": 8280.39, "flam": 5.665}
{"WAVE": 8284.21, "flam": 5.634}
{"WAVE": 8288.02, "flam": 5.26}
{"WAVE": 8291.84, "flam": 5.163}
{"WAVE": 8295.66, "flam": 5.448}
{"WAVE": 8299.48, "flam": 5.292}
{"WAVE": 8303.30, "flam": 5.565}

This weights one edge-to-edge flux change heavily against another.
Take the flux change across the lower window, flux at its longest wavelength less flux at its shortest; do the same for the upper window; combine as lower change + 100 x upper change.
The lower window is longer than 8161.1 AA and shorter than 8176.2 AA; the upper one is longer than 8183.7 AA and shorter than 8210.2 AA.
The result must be -79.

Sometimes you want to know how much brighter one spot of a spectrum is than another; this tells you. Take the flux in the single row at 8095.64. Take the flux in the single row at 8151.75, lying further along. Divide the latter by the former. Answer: 0.98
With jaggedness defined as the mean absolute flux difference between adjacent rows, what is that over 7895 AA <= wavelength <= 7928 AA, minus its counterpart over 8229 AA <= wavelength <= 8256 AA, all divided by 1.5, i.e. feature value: -0.12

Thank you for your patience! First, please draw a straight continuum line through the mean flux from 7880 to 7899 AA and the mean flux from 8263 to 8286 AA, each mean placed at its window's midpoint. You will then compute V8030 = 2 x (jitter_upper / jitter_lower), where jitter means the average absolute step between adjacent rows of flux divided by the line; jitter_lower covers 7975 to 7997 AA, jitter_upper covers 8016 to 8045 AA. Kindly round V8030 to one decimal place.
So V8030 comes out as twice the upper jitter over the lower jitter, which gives 7.2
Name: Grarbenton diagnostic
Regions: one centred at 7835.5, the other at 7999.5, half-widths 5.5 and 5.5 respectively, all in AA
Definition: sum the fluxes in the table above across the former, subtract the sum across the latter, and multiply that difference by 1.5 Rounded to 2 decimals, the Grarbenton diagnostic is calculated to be 0.18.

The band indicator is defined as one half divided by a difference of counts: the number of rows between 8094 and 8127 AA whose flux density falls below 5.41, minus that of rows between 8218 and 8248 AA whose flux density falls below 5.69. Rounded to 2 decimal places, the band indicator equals -0.08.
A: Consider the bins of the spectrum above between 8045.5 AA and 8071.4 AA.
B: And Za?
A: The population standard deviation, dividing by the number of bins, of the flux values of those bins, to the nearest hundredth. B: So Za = 0.14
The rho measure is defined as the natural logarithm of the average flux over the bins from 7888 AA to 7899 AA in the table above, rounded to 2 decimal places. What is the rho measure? 1.71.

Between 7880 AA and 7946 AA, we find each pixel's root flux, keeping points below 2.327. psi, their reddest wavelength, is 7944.21 AA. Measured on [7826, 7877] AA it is 7875.01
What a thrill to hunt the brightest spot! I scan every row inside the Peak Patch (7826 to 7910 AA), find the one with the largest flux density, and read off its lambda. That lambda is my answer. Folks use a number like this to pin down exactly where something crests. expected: 7860.51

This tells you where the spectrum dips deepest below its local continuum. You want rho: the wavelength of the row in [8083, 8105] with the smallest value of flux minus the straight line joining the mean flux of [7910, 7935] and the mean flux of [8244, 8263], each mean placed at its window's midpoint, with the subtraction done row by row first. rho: 8091.91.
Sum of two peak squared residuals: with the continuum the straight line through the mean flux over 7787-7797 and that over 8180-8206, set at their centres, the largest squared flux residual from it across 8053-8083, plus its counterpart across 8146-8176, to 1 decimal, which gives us 0.8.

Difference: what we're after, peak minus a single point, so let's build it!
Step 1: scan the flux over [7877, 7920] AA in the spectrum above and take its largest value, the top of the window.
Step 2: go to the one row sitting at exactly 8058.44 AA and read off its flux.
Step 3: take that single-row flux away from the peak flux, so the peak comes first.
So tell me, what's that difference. 0.44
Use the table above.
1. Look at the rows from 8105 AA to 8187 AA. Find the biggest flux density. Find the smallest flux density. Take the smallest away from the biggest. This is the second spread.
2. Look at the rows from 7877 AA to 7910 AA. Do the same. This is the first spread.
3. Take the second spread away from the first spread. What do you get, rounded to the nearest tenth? -1.5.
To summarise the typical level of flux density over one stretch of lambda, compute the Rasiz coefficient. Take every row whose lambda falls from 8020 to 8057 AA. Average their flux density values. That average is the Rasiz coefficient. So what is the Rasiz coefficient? 5.40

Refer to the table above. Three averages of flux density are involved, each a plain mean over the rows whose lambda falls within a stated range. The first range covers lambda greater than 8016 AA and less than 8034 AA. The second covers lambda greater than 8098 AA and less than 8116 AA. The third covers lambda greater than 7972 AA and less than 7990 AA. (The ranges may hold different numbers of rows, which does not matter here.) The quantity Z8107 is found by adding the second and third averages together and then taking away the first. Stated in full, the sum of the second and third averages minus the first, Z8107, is 5.6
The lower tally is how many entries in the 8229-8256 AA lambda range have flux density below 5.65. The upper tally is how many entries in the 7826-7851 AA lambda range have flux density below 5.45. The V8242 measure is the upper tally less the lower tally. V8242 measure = -1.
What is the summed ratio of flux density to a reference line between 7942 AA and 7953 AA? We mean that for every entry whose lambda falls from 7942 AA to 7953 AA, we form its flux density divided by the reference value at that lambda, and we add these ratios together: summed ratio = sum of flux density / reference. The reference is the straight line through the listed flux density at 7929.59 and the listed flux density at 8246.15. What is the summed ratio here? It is 2.87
